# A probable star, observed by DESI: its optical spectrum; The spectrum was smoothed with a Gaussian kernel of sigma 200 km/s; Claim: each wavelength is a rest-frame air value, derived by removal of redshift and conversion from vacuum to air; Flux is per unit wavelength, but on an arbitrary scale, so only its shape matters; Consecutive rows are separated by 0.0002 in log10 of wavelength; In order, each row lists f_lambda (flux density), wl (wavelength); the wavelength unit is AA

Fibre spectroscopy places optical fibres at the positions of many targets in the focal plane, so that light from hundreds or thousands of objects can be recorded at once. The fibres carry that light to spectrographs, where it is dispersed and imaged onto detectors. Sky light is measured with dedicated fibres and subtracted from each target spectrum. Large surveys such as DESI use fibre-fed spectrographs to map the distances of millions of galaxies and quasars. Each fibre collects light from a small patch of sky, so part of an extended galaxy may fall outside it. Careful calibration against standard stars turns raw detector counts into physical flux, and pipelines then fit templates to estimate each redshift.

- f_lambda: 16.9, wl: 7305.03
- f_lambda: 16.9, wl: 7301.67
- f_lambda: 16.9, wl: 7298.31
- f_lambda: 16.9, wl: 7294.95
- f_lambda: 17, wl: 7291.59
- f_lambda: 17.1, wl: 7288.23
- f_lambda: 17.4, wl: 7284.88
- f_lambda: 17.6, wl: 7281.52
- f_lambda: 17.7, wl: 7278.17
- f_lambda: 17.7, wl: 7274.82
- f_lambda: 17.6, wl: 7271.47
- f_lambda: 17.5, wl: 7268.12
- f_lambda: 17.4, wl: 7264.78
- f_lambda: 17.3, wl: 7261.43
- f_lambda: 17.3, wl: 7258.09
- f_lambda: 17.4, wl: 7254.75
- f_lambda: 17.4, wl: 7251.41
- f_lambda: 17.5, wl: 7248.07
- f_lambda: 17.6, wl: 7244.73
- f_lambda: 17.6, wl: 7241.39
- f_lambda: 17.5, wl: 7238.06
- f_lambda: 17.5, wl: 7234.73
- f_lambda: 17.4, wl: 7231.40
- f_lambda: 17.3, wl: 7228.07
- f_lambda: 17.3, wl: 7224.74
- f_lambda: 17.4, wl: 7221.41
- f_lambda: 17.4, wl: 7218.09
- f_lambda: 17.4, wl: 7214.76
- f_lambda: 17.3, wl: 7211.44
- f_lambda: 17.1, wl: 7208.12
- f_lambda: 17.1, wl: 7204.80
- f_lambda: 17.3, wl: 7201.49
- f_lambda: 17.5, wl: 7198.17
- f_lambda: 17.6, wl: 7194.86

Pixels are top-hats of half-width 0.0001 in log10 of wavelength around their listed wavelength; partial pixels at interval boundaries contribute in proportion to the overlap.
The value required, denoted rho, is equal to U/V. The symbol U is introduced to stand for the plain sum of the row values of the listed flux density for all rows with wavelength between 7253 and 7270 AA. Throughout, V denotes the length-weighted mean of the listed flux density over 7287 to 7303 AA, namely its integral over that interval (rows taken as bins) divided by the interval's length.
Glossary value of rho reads 5.13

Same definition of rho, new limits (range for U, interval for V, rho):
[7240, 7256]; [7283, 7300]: 5.13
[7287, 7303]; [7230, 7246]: 4.84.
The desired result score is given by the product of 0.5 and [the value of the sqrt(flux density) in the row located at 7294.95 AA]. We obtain 2.06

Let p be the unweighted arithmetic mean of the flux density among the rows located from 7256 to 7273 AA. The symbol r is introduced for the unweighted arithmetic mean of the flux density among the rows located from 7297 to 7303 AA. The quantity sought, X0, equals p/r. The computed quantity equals 1.03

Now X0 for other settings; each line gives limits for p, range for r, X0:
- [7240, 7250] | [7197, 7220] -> 1.02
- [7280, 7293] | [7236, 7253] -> 0.99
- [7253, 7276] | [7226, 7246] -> 1.00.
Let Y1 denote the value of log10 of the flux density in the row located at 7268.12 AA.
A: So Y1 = 1.24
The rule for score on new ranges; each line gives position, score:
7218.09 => 2.09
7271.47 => 2.10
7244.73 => 2.10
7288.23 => 2.07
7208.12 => 2.07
